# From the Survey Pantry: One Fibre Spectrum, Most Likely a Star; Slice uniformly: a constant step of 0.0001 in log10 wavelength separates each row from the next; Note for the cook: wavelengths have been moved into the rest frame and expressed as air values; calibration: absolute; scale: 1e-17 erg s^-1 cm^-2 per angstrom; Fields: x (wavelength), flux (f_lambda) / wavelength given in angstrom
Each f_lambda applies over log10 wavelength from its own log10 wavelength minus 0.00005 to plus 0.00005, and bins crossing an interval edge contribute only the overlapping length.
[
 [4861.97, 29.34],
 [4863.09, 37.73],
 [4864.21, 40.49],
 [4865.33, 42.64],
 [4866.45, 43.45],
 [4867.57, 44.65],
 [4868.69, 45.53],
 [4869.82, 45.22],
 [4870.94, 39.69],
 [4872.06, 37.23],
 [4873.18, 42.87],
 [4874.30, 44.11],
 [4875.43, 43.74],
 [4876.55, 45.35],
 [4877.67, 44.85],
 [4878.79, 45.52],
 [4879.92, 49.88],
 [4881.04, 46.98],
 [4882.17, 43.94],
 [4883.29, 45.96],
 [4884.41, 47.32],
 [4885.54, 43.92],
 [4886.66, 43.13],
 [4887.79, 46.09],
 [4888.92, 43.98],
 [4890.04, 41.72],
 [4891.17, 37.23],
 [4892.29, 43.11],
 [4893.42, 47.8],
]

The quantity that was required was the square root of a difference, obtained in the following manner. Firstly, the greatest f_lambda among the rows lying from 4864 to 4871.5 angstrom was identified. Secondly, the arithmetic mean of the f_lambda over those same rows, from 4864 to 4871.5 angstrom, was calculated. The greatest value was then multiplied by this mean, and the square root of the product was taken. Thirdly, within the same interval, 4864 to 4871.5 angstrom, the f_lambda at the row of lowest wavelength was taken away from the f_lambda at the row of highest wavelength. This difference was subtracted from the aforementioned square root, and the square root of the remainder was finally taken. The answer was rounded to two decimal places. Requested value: 6.72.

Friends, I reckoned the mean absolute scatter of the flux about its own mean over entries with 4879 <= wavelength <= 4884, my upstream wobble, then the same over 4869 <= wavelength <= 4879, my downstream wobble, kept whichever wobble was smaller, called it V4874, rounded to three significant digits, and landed 1.74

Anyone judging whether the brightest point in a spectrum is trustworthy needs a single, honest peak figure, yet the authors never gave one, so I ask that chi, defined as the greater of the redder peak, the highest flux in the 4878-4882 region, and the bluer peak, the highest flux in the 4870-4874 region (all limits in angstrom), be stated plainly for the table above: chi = 49.9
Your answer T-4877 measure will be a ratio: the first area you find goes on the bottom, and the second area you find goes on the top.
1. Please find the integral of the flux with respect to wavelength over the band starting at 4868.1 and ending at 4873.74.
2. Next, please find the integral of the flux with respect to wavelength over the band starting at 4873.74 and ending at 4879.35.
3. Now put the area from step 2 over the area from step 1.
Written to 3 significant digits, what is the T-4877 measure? 1.06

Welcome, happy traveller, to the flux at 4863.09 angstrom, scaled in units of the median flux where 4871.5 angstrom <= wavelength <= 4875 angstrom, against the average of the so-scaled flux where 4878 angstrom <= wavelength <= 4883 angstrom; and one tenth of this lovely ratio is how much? 0.081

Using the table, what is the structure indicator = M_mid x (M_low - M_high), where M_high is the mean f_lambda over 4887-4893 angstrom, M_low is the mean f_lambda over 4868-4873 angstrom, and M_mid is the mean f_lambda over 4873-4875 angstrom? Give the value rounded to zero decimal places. -22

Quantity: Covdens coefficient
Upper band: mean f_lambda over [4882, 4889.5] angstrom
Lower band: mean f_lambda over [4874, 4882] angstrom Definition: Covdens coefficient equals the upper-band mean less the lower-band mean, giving -1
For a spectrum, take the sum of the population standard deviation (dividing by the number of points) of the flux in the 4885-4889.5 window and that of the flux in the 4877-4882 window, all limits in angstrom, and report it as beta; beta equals 3.0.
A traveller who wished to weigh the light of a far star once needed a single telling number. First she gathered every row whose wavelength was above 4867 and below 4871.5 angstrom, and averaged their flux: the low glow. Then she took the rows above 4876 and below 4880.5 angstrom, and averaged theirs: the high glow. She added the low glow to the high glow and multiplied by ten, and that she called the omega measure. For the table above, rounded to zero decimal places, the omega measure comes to 902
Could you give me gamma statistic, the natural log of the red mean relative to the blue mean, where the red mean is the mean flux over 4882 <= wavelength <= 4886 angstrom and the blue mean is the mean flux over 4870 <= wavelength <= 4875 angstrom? 0.10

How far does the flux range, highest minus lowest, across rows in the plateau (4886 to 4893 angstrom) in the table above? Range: 8.9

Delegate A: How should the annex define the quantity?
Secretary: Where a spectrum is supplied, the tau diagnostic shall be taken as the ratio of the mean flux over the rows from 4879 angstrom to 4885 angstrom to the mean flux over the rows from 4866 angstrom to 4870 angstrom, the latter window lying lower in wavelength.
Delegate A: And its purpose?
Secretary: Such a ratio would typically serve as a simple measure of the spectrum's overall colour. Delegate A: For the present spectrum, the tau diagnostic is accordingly 1.05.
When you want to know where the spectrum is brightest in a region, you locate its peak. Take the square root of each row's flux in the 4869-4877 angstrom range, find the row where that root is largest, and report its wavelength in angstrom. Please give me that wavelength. 4876.55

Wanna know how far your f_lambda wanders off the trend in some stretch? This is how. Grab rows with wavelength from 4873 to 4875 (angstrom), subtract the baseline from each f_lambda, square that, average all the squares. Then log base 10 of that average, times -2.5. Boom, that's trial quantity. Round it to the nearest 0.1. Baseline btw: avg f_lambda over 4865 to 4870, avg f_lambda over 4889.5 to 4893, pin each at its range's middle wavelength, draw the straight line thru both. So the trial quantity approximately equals 0.7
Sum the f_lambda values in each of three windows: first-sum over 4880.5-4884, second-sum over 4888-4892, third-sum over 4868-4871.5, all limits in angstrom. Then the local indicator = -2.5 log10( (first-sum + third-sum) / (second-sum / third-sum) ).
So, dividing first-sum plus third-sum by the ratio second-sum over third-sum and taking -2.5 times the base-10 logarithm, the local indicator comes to -6.13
